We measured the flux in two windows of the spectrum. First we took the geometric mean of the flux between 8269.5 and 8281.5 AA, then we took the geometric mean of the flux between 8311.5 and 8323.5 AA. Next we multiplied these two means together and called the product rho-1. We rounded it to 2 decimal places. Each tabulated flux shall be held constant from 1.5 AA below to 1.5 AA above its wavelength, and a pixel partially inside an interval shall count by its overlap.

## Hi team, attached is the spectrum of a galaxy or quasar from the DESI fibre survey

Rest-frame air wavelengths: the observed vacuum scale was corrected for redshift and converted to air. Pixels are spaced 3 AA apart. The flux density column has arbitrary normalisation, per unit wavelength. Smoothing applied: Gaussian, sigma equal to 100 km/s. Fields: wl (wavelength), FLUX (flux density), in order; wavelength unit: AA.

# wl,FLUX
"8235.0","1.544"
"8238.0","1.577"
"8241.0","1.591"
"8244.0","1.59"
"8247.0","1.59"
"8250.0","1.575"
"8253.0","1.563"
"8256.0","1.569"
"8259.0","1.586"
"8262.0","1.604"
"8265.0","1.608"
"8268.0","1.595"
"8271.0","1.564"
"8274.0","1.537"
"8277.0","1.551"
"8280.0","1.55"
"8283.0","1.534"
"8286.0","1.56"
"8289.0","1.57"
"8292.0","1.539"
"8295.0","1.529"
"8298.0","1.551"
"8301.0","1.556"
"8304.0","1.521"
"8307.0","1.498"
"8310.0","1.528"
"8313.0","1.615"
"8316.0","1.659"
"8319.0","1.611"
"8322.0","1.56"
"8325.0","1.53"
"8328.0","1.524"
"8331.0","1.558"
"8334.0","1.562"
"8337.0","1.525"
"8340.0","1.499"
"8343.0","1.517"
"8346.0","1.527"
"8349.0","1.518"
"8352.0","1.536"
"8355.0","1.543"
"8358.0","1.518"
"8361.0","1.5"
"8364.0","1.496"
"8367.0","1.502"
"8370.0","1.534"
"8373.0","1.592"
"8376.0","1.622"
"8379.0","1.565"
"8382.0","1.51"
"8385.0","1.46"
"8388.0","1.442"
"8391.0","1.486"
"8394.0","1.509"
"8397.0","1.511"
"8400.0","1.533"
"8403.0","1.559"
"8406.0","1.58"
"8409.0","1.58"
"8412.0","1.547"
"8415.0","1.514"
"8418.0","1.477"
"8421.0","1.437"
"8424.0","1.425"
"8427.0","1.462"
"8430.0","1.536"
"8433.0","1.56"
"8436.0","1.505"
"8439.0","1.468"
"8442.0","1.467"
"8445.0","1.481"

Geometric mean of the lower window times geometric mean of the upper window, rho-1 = 2.50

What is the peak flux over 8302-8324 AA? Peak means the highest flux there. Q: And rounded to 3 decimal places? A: 1.659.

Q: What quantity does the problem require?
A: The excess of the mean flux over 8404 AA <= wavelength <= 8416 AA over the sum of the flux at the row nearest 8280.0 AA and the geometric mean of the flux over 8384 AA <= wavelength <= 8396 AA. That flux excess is -1.47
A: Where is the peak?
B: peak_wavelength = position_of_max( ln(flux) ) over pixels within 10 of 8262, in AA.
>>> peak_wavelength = 8265.0 AA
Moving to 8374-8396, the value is 8376.0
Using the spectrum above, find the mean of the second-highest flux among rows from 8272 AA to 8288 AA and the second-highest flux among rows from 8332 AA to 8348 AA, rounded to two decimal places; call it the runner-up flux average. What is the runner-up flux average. 1.54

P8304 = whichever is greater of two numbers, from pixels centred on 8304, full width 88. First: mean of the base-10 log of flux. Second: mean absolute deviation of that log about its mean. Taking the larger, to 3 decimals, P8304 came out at 0.191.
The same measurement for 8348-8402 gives 0.182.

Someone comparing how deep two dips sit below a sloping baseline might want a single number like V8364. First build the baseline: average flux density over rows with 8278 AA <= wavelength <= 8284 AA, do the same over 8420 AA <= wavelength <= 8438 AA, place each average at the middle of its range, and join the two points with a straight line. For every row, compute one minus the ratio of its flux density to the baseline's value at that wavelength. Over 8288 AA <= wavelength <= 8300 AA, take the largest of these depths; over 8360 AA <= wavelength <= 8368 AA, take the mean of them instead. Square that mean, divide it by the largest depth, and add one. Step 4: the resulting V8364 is 1.01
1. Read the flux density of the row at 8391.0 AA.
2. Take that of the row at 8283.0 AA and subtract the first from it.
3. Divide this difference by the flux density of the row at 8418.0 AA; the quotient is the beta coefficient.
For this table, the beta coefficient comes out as 0.03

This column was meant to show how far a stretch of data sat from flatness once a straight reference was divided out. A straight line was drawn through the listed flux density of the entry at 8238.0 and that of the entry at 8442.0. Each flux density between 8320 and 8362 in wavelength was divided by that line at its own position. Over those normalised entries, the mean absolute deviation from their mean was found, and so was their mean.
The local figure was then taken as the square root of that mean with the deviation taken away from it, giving 0.998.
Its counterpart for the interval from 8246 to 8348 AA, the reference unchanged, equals 0.996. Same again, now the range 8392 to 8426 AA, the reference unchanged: 0.997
